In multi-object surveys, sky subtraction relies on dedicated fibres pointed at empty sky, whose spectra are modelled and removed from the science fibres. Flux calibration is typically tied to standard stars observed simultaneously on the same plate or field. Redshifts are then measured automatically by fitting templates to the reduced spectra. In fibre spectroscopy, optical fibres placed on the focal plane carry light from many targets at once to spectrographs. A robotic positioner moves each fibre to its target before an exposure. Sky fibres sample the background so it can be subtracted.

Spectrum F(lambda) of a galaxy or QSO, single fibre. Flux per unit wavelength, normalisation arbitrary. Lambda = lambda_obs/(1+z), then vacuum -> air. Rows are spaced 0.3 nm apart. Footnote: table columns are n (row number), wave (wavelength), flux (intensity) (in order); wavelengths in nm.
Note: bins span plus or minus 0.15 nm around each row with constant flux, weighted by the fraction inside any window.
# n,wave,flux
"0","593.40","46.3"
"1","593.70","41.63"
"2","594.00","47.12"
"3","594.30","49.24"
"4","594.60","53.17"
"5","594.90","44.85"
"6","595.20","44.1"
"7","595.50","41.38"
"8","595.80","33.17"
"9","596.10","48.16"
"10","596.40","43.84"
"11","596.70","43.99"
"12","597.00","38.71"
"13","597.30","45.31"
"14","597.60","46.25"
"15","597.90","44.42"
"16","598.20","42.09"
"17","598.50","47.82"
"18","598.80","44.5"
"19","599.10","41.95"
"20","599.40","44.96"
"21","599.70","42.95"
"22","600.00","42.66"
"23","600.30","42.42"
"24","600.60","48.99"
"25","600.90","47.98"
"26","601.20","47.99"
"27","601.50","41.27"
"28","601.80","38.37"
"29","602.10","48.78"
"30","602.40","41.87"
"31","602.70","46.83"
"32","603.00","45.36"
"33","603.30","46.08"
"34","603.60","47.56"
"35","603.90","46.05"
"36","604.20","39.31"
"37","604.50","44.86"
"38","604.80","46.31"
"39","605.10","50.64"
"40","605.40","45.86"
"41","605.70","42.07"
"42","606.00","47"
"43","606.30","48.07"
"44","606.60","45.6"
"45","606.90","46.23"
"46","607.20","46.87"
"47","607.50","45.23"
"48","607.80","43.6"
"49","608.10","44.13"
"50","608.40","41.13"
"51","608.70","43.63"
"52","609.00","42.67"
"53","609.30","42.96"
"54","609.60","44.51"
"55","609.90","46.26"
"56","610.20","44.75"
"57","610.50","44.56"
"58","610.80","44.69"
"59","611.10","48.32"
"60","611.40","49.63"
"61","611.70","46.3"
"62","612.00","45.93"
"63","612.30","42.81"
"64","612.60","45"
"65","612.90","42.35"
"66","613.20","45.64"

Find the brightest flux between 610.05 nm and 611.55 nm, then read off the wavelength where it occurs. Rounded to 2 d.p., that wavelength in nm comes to 611.40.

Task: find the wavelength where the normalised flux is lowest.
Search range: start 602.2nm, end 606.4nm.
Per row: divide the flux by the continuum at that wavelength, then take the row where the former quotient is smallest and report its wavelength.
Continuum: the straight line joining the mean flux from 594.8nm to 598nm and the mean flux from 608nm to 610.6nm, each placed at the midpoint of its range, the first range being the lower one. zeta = 604.20 nm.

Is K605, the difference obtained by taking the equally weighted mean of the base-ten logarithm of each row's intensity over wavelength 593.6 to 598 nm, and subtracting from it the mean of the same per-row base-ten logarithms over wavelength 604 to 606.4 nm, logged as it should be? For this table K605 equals -0.012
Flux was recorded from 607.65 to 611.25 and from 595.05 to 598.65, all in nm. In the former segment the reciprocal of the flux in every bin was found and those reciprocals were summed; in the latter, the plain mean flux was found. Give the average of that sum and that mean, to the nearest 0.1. 21.8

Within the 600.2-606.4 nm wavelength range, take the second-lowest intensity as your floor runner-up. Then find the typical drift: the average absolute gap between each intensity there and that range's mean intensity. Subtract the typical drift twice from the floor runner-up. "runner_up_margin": 34.0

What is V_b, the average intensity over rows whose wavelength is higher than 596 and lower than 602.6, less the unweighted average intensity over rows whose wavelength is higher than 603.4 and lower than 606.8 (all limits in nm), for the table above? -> -1.4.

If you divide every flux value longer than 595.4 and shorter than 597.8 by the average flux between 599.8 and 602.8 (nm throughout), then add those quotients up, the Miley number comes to 7.6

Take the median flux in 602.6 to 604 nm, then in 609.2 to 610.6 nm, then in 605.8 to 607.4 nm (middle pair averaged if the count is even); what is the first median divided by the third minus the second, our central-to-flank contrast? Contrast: 20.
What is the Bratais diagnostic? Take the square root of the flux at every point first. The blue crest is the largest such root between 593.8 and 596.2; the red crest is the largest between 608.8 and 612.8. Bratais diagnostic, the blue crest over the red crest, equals 1.04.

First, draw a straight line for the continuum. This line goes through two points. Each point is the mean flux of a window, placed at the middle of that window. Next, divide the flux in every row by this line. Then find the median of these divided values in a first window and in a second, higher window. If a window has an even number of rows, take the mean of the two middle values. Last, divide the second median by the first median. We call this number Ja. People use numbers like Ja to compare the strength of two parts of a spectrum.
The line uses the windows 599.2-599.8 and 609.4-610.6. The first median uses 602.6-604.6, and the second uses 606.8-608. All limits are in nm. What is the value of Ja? 0.99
